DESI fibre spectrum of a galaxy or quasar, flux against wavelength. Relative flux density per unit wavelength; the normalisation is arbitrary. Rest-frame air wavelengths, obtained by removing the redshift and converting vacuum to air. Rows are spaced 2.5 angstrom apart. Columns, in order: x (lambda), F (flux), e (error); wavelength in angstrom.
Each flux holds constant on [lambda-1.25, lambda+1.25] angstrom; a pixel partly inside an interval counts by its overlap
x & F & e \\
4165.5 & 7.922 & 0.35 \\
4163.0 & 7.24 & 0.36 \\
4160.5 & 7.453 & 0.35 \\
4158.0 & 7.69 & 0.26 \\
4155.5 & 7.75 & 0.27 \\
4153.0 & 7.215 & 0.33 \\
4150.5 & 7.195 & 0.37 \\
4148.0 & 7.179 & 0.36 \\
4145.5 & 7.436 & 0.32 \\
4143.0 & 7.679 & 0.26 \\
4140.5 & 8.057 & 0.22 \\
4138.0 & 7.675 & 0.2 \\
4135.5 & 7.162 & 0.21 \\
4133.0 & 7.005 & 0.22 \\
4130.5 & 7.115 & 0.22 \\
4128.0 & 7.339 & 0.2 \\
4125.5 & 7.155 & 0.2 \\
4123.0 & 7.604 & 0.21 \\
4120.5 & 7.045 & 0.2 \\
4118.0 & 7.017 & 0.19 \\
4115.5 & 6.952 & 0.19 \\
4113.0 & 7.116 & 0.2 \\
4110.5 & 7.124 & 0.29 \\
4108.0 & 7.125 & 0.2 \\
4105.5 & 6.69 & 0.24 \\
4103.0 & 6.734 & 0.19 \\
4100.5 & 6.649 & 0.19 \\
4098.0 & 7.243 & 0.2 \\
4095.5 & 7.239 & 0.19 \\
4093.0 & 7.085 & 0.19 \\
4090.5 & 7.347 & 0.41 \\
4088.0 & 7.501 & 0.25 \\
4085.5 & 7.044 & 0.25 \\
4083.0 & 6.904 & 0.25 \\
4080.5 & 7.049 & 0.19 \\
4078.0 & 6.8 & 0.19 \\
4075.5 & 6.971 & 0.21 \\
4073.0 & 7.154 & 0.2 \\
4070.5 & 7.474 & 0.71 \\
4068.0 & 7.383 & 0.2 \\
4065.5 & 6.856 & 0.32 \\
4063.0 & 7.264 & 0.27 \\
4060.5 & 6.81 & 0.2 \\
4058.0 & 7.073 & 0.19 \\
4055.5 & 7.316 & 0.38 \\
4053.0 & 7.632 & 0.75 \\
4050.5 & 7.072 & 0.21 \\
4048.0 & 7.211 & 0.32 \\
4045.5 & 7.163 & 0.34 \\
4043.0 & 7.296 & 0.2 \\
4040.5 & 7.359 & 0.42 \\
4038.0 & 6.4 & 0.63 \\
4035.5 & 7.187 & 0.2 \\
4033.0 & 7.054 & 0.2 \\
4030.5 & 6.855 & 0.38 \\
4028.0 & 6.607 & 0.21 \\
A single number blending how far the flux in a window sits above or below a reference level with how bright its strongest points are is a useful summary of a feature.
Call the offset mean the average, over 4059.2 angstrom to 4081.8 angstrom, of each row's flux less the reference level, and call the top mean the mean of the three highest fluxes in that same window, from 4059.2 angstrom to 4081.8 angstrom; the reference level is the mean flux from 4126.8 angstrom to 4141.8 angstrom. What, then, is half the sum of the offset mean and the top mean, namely 3.53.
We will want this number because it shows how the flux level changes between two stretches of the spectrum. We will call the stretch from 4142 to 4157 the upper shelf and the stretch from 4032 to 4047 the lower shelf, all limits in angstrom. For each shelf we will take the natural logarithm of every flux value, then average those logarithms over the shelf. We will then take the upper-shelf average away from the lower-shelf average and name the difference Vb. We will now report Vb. -0.05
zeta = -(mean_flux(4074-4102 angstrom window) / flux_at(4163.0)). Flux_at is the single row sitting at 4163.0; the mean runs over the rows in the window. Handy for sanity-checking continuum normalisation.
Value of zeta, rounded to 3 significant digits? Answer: -0.977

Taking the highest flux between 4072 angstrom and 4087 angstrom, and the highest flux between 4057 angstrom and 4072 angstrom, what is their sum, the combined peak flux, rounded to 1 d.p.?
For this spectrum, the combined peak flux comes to 14.6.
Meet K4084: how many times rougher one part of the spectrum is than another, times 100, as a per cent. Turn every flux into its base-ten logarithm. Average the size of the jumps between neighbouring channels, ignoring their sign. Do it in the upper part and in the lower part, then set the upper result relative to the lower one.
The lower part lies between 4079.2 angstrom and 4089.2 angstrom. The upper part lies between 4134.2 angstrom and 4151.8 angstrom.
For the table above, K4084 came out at 113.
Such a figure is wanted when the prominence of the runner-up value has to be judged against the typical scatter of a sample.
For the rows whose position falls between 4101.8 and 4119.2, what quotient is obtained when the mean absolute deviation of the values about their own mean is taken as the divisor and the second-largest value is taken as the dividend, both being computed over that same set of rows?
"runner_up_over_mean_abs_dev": 48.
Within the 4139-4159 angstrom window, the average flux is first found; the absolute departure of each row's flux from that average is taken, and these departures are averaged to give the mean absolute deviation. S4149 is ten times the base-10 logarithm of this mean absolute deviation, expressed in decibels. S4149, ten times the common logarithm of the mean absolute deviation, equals -5.7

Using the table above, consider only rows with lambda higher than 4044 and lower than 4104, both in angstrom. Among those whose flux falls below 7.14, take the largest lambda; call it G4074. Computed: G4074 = 4103.0 angstrom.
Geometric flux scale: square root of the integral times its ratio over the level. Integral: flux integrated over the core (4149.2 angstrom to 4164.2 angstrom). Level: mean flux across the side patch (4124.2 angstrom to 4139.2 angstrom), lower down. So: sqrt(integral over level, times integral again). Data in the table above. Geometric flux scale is 41.4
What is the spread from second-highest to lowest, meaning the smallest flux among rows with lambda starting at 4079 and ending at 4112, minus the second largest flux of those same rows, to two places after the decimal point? -0.70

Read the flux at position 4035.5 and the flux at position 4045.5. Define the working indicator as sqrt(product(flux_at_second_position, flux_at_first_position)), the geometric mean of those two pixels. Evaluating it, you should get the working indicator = 7.17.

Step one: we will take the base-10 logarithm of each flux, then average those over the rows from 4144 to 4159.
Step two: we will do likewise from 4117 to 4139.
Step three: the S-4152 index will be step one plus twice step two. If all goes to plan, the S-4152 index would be 2.59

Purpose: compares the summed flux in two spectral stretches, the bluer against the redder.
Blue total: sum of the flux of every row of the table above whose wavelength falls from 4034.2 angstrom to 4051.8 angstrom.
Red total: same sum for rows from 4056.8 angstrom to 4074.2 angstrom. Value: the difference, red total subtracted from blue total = -0.3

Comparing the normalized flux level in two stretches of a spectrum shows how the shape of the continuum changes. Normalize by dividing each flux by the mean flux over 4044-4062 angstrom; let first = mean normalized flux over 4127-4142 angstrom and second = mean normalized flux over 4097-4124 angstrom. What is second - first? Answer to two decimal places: -0.05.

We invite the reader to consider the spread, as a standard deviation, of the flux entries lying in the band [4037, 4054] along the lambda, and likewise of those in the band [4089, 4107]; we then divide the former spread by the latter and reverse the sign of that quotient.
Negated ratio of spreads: -1.3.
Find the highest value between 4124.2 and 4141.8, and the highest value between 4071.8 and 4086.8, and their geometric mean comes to 7.59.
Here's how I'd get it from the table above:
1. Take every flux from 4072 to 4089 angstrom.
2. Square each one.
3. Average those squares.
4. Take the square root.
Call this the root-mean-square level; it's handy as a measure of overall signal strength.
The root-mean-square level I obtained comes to 7.06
